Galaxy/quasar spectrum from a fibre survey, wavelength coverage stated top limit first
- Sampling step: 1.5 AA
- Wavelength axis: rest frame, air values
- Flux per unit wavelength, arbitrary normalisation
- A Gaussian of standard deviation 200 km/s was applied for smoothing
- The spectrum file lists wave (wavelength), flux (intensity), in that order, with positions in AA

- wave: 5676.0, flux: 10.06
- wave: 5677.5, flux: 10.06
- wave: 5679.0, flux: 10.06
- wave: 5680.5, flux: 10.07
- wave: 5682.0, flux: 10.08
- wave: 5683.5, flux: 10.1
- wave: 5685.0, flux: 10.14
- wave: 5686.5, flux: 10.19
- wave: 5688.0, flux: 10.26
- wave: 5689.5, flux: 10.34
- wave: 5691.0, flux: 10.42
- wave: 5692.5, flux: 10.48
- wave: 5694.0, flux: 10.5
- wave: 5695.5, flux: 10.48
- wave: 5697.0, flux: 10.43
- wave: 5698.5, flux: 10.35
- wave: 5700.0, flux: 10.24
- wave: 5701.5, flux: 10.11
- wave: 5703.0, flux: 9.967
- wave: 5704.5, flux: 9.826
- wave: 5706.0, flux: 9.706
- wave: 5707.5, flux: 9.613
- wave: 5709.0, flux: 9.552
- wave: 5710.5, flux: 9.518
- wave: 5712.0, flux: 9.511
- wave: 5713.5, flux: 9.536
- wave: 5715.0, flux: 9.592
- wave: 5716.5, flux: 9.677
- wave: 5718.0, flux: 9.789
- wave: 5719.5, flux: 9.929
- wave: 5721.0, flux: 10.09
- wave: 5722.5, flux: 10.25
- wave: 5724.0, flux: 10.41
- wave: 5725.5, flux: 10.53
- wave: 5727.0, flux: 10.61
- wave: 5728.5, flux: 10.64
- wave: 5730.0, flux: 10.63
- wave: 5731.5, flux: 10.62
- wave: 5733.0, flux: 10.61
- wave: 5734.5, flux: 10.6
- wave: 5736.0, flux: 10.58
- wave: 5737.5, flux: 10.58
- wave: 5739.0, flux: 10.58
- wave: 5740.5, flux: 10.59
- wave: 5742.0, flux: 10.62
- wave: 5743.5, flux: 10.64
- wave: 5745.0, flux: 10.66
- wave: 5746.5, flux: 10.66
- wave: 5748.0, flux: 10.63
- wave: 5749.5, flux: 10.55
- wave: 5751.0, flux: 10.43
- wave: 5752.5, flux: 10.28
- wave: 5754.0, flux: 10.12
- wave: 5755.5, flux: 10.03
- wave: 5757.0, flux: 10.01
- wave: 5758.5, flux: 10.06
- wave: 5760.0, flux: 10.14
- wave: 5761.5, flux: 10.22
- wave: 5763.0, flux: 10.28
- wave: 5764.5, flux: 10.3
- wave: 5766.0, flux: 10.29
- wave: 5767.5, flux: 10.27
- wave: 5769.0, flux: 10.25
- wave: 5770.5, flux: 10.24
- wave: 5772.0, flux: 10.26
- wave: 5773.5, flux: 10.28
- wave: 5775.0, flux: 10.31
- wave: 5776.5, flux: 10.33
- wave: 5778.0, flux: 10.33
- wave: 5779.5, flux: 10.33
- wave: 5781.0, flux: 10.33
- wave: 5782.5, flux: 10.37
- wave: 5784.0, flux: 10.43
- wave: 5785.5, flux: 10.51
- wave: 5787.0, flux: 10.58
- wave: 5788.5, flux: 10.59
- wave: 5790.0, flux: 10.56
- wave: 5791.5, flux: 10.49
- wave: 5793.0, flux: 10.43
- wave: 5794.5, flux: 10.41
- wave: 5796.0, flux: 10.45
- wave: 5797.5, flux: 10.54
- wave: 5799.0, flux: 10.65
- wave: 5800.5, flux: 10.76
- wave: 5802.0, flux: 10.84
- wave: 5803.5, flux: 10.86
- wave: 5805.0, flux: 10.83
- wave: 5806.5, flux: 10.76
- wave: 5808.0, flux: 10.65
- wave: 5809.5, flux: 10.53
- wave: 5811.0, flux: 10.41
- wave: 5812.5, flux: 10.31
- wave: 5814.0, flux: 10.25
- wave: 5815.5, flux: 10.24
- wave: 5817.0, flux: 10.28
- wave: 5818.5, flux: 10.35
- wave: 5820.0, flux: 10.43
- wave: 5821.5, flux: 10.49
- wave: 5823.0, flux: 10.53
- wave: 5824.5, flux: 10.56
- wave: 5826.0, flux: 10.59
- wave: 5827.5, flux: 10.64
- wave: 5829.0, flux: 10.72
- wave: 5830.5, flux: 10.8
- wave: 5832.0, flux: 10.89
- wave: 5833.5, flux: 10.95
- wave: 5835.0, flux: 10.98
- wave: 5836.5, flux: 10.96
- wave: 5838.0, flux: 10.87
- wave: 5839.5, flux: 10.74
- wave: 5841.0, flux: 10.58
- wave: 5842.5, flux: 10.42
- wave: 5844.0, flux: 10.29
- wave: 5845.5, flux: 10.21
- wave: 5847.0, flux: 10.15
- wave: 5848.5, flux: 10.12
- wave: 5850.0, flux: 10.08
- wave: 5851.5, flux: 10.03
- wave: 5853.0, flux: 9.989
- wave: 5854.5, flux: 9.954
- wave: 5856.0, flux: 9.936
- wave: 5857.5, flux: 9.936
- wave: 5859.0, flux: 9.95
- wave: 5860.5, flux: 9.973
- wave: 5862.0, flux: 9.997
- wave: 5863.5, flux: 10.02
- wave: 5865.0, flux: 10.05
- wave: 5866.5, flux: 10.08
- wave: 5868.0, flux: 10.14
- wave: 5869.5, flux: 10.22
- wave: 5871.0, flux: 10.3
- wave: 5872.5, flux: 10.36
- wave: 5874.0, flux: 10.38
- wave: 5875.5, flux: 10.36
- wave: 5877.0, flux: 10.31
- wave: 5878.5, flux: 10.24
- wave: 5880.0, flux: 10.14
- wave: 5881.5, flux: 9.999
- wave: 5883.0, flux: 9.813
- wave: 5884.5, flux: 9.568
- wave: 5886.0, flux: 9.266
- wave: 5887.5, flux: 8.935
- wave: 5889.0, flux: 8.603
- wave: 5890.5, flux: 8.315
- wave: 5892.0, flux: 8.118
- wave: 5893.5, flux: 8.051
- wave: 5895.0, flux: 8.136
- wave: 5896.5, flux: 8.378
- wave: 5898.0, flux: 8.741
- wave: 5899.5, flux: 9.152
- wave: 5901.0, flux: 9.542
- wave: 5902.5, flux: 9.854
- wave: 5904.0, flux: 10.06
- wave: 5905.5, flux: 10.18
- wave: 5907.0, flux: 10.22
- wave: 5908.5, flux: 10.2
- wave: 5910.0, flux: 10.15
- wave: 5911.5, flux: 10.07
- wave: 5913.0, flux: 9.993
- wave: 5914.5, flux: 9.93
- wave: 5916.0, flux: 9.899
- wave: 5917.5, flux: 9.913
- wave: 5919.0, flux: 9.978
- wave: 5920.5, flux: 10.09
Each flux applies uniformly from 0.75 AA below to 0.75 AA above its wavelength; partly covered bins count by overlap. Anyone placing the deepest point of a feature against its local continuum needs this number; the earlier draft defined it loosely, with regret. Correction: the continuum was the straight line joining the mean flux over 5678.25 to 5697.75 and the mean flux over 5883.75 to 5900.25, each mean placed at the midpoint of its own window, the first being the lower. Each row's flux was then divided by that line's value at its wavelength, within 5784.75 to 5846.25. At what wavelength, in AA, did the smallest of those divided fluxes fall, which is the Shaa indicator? 5794.5 AA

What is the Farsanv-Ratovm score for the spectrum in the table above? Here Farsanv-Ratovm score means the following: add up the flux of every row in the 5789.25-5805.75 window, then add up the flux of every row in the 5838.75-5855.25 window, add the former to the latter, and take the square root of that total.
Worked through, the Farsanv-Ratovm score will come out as 15.1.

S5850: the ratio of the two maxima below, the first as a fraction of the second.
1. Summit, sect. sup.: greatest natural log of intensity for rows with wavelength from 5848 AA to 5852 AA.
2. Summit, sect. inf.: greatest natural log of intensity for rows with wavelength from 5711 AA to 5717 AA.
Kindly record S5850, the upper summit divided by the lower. 1.02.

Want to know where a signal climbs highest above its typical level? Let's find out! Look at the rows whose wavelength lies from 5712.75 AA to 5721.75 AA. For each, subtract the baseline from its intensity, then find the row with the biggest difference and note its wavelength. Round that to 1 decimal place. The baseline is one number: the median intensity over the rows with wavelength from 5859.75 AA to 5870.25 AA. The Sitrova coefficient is 5721.0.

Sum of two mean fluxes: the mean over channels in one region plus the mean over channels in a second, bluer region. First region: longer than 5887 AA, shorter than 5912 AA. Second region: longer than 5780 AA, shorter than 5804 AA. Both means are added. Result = 19.8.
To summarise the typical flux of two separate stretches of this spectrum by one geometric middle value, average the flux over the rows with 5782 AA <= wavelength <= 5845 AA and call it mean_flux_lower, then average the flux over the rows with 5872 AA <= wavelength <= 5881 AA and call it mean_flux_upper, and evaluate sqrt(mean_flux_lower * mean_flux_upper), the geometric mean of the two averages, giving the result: 10.4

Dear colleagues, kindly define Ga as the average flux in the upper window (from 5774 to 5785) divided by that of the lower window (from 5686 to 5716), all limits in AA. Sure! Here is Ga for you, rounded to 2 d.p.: 1.03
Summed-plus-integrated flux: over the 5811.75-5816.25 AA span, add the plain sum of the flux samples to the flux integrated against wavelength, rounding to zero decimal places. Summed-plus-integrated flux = 77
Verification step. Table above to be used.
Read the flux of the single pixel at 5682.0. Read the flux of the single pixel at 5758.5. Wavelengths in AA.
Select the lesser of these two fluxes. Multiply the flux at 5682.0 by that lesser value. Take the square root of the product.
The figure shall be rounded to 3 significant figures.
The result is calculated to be 10.1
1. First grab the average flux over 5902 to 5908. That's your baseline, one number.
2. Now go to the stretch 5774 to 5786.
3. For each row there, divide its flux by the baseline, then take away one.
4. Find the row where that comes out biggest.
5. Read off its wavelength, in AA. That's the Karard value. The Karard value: 5785.5 AA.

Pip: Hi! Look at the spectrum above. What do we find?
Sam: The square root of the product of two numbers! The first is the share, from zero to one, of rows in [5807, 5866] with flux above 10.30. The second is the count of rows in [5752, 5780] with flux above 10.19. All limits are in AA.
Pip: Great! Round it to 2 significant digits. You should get 2.7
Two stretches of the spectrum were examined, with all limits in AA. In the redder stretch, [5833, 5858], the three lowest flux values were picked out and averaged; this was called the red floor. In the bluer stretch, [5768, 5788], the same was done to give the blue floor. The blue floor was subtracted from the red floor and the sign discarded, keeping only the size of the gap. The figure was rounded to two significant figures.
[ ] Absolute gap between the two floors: 0.31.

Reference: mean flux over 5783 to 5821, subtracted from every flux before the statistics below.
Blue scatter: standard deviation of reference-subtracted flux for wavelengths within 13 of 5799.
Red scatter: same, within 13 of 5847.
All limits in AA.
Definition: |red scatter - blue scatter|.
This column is 0.2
